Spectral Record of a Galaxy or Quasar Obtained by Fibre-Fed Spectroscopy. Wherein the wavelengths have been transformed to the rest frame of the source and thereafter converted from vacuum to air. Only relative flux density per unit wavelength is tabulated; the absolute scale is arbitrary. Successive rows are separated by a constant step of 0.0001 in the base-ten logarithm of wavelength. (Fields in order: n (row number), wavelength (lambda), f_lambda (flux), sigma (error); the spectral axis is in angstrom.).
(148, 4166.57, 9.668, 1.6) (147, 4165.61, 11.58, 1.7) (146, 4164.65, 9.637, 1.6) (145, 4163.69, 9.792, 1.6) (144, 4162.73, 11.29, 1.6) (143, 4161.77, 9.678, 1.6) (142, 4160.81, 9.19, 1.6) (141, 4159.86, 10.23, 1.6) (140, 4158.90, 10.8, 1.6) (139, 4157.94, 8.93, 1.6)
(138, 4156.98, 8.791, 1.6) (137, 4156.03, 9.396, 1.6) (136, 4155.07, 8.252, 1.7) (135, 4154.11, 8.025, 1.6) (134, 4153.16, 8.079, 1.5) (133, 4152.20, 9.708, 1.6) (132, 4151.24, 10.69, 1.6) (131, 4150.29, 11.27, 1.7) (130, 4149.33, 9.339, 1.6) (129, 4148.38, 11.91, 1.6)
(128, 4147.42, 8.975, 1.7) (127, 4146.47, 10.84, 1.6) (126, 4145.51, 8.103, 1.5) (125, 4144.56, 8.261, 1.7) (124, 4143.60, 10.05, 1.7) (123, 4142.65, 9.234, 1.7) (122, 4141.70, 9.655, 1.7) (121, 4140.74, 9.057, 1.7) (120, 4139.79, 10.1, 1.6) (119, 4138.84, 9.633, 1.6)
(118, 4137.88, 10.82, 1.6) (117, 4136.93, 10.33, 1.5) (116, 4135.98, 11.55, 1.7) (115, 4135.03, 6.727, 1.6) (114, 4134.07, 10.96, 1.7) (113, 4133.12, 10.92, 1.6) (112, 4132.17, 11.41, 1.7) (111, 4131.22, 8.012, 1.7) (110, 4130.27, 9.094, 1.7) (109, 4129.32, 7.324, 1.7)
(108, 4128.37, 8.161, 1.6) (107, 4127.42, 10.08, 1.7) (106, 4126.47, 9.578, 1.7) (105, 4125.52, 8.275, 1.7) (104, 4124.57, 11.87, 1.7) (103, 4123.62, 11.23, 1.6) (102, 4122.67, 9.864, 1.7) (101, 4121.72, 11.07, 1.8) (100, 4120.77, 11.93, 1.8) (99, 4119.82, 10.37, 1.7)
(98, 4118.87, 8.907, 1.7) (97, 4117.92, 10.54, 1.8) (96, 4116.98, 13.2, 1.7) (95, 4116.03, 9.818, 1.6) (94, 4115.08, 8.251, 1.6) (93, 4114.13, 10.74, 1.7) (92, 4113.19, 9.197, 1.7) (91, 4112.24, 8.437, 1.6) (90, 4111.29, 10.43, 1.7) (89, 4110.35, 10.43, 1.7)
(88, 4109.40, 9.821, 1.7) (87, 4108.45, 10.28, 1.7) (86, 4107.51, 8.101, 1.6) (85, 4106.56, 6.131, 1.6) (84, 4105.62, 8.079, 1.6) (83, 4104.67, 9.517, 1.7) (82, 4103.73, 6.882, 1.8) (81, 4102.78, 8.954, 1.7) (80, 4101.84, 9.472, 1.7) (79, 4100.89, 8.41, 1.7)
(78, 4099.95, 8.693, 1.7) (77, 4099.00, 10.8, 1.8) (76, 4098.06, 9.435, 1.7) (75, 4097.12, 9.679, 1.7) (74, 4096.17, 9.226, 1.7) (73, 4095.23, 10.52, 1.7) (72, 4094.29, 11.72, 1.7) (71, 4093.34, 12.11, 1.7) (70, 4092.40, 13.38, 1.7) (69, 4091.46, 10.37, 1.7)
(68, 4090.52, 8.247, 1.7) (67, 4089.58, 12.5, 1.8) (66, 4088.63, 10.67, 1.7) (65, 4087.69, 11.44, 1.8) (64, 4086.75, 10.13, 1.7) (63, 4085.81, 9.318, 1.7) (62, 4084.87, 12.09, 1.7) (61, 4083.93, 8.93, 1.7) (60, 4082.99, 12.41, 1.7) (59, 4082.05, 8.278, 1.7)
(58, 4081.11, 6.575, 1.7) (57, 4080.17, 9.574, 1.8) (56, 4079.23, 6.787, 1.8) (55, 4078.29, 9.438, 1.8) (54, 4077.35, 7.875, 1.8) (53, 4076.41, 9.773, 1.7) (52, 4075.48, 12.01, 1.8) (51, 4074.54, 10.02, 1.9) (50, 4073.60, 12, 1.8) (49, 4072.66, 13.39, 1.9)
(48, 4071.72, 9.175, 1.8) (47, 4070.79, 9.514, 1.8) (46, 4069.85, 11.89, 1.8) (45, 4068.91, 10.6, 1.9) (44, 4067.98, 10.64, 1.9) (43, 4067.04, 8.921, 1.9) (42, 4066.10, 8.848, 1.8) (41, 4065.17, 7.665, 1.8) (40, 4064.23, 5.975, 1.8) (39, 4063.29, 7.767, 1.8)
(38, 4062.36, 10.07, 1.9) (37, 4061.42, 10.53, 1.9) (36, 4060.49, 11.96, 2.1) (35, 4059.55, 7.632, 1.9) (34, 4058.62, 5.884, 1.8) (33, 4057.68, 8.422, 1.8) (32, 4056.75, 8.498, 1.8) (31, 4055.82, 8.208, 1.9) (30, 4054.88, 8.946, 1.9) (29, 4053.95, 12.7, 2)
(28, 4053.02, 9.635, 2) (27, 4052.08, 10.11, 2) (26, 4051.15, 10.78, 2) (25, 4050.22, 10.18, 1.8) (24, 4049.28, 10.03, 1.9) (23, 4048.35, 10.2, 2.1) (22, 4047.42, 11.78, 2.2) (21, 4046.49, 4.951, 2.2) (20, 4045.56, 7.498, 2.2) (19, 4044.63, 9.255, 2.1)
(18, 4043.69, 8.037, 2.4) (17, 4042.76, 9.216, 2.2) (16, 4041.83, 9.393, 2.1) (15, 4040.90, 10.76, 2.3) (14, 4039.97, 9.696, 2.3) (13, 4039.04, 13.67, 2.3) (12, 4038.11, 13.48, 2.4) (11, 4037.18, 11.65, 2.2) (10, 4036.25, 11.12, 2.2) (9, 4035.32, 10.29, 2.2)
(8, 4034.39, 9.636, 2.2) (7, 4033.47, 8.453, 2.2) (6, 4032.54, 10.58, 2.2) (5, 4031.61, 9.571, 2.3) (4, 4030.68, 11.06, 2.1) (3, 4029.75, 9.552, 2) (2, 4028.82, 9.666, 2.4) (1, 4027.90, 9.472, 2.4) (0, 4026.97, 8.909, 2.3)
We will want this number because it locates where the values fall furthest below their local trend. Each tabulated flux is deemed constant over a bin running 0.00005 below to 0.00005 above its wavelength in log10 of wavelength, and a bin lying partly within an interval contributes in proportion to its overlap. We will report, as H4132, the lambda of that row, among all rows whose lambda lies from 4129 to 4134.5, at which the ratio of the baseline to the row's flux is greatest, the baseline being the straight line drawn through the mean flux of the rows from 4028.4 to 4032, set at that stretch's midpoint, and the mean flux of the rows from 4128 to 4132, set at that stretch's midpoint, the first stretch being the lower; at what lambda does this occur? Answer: 4129.32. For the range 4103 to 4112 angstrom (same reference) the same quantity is 4106.56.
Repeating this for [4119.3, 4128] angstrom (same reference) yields 4125.52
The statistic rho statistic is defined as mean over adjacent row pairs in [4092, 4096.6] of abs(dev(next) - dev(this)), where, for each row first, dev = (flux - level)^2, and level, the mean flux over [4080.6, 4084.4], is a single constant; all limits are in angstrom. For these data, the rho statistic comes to 4.7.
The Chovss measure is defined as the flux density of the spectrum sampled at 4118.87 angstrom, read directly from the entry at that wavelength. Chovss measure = 8.907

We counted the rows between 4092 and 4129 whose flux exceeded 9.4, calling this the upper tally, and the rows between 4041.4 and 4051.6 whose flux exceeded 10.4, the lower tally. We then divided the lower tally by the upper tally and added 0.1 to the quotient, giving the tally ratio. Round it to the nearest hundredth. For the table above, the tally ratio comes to 0.18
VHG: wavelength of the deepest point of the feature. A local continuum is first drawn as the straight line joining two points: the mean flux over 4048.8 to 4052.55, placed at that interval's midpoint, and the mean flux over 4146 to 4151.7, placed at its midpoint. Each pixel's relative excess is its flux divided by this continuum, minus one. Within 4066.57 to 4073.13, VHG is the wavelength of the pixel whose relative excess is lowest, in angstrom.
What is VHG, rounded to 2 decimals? 4067.04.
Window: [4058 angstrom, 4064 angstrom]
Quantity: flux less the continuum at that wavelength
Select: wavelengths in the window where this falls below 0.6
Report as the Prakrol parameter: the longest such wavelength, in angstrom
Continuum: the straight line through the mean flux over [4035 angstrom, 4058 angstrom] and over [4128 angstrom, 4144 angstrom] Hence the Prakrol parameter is 4063.29 angstrom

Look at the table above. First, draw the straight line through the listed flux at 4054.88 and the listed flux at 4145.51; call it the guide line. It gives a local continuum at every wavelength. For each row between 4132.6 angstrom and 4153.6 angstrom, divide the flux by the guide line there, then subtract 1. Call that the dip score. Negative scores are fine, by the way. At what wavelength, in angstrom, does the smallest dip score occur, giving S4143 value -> 4135.03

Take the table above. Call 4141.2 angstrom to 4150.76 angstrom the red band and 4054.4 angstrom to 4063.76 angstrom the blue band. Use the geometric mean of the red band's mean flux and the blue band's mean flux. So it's 9.3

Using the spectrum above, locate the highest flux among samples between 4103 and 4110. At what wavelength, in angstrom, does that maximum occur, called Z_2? 4108.45 angstrom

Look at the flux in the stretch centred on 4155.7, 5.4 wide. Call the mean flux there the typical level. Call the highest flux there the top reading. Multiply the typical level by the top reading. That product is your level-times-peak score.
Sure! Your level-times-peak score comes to 81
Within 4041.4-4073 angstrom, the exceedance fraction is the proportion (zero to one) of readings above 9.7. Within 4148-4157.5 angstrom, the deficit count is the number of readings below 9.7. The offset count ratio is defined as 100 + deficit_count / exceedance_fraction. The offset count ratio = 115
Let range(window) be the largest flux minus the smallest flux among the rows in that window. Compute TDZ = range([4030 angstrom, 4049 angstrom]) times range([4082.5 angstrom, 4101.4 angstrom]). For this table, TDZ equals 44.8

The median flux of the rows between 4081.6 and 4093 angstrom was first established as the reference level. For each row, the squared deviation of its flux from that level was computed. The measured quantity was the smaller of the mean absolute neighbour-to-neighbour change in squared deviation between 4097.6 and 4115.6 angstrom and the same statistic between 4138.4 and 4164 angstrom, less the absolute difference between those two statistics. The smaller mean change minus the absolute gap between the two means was -2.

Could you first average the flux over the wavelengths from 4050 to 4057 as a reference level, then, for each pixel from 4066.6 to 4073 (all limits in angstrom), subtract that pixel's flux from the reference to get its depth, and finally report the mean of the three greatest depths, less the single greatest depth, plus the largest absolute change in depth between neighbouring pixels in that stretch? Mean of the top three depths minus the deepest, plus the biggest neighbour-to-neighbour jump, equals 3.9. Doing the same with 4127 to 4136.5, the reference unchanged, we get 4.2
